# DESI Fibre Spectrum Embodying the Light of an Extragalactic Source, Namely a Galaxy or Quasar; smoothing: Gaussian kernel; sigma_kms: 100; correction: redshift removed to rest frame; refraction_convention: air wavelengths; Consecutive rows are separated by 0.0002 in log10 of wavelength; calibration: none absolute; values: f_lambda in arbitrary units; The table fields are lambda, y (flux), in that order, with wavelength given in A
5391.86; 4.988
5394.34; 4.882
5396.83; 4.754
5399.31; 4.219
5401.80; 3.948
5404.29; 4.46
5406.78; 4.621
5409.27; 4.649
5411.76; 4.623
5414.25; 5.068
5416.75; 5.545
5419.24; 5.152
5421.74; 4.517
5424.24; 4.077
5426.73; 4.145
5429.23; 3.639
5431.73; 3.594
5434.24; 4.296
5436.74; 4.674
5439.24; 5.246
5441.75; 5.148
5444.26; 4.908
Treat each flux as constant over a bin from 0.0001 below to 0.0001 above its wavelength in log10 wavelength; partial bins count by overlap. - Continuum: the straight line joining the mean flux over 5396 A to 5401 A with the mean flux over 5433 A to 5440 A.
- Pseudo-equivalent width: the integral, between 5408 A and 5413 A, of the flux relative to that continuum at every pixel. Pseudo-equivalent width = 5.1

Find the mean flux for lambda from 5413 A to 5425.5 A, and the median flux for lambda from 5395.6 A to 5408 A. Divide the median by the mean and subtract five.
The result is -4.08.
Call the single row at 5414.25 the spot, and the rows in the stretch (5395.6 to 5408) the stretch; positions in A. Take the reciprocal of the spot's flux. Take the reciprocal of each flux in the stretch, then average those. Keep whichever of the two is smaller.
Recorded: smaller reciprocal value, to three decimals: 0.197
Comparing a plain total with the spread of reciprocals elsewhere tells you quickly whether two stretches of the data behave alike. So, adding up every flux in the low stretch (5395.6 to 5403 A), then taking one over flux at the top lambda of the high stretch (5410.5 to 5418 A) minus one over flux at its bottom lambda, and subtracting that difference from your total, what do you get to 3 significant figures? 13.0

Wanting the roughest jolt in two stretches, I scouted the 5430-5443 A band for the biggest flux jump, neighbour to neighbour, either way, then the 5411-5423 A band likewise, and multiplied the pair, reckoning 0.45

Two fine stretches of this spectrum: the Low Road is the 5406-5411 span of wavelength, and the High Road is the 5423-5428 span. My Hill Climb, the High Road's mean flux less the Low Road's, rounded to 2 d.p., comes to -0.52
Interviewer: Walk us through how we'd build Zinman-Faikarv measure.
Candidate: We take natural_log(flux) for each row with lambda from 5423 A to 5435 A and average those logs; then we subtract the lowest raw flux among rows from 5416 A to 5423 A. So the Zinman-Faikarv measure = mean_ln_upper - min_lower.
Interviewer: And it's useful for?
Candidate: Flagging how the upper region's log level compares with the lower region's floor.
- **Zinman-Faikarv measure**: -3.15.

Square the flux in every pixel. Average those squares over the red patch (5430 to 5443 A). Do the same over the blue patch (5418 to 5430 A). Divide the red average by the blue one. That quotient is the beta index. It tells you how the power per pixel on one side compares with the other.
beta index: 1.1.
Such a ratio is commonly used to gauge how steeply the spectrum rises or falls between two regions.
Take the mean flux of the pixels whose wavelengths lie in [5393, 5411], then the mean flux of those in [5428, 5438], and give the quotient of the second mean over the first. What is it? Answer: 0.90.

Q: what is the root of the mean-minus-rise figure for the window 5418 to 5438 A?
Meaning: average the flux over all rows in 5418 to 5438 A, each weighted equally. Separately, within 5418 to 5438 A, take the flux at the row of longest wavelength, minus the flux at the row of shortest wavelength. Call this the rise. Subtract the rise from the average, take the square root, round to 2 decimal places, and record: 2.18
